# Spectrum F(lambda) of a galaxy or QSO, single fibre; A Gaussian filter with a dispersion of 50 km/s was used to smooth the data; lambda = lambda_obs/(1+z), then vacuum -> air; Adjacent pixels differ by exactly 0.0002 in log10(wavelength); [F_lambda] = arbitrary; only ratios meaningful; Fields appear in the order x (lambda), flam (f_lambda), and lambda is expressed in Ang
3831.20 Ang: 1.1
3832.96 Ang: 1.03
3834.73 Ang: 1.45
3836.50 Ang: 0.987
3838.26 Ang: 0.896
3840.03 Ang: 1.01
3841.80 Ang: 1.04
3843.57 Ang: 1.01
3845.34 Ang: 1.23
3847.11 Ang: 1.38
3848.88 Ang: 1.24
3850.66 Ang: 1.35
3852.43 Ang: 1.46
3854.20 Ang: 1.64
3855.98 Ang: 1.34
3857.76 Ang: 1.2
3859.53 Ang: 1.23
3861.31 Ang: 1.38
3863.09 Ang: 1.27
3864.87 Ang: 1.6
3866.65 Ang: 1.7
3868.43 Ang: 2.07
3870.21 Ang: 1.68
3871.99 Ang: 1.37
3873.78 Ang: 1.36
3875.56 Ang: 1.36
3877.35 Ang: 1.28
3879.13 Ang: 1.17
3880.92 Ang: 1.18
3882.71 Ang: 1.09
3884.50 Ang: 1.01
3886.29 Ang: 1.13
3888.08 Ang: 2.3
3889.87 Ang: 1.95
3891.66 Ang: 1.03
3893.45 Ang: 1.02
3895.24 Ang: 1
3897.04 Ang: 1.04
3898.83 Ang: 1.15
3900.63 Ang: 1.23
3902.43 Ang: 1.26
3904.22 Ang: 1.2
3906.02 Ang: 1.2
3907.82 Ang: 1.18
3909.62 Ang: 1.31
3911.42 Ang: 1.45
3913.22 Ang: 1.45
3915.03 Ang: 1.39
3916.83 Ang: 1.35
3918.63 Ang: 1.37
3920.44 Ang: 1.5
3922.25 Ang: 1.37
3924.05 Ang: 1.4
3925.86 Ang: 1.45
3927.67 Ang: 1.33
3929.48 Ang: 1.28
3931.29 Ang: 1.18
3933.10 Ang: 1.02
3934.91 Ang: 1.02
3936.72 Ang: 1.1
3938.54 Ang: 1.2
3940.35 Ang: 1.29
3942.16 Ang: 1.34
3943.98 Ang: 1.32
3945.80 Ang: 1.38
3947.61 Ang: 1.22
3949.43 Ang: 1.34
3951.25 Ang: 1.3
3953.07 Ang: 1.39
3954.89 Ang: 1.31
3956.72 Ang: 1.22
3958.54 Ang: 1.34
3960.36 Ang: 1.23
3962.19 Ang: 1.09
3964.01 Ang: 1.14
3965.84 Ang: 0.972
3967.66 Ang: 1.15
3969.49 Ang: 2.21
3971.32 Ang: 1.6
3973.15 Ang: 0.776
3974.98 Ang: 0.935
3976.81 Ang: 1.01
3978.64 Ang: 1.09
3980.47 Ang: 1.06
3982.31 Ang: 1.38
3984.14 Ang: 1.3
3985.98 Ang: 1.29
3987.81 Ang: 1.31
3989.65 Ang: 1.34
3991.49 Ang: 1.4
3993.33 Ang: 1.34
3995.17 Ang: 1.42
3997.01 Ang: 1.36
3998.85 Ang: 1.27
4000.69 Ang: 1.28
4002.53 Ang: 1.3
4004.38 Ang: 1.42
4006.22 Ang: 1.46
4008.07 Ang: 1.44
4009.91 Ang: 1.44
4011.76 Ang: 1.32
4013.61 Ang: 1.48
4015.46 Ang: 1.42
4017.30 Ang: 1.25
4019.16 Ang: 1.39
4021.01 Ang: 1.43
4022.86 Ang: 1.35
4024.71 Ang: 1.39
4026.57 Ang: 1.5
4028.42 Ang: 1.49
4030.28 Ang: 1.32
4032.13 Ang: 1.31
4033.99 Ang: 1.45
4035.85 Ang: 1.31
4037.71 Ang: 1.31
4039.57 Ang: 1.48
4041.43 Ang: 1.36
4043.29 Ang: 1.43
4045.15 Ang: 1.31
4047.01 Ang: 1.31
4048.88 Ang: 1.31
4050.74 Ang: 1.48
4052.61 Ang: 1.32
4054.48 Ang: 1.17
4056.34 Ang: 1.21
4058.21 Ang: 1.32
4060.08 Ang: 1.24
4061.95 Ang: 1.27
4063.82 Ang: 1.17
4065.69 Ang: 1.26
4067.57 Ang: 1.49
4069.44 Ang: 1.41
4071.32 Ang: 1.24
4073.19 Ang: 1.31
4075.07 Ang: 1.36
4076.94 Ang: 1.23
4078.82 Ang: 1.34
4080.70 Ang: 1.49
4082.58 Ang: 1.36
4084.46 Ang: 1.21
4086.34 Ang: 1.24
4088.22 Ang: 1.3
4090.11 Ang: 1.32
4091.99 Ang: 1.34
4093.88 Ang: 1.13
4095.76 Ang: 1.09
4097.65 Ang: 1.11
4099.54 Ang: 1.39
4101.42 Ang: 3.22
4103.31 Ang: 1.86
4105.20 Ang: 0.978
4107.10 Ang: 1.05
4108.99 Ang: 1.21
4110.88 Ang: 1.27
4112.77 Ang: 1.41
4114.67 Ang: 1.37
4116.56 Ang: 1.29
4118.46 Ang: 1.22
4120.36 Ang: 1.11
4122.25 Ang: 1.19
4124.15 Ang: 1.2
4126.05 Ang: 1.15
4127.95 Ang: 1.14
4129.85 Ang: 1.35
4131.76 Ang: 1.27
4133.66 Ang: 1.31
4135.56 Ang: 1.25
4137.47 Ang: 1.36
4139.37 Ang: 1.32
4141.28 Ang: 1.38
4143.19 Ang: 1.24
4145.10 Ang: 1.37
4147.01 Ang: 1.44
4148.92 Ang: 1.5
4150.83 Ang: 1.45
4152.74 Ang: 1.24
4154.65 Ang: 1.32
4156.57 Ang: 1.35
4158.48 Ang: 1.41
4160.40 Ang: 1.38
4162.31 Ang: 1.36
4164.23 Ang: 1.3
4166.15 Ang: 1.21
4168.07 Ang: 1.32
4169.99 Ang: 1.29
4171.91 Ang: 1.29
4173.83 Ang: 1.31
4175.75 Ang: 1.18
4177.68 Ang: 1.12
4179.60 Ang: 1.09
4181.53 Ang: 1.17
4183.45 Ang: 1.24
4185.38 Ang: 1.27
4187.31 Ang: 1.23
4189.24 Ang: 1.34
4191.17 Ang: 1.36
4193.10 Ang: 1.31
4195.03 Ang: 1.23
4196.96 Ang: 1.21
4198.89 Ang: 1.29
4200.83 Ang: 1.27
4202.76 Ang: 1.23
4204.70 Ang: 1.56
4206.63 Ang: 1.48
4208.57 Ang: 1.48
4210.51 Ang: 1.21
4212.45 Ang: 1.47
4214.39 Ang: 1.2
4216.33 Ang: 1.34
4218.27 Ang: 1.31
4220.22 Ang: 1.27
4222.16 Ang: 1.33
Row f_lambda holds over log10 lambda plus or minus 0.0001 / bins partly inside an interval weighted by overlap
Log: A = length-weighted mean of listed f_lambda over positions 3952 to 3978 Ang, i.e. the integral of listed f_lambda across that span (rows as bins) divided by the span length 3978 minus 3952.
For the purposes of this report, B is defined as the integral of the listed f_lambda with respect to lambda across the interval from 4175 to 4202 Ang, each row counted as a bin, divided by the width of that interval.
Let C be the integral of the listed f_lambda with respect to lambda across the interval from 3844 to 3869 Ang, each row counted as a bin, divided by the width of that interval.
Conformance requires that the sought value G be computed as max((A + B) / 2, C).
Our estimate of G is 1.42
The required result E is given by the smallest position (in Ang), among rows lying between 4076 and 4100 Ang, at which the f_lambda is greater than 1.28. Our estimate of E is 4078.82 Ang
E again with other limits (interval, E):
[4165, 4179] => 4168.07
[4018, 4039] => 4019.16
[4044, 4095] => 4045.15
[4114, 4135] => 4114.67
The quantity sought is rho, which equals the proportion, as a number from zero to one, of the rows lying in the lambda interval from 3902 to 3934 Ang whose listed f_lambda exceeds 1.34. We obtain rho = 0.50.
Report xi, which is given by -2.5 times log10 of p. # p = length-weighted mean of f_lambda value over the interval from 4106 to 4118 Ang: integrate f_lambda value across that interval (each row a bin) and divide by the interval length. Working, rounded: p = 1.26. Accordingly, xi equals -0.25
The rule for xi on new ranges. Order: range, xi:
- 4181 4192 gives -0.26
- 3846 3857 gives -0.36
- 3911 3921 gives -0.38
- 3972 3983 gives -0.05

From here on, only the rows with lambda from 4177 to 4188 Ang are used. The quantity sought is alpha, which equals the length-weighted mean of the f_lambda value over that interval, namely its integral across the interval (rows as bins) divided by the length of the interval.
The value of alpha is 1.19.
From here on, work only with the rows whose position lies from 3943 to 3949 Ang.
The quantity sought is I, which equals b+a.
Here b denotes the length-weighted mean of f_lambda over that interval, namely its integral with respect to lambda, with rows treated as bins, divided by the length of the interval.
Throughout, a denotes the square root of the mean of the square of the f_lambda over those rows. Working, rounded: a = 1.31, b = 1.31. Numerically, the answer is 2.62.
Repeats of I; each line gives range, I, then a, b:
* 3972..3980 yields 1.94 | 0.96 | 0.98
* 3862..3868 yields 3.09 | 1.53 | 1.56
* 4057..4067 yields 2.51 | 1.25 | 1.26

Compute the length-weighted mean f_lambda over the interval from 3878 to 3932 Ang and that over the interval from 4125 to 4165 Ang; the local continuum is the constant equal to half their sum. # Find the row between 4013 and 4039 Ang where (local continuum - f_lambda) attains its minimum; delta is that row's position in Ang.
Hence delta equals 4026.57 Ang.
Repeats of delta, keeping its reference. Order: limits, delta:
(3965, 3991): 3969.49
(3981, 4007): 4006.22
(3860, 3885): 3868.43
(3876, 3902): 3888.08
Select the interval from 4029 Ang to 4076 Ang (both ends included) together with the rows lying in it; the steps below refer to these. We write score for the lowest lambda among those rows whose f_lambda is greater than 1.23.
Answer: 4030.28 Ang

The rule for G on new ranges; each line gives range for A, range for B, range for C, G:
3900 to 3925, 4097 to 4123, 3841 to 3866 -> 1.37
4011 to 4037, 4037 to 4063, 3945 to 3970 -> 1.35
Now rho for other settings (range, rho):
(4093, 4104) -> 0.50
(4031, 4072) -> 0.32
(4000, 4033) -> 0.67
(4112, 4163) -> 0.48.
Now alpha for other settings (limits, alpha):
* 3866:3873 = 1.70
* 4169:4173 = 1.29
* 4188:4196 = 1.31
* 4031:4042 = 1.37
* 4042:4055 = 1.34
